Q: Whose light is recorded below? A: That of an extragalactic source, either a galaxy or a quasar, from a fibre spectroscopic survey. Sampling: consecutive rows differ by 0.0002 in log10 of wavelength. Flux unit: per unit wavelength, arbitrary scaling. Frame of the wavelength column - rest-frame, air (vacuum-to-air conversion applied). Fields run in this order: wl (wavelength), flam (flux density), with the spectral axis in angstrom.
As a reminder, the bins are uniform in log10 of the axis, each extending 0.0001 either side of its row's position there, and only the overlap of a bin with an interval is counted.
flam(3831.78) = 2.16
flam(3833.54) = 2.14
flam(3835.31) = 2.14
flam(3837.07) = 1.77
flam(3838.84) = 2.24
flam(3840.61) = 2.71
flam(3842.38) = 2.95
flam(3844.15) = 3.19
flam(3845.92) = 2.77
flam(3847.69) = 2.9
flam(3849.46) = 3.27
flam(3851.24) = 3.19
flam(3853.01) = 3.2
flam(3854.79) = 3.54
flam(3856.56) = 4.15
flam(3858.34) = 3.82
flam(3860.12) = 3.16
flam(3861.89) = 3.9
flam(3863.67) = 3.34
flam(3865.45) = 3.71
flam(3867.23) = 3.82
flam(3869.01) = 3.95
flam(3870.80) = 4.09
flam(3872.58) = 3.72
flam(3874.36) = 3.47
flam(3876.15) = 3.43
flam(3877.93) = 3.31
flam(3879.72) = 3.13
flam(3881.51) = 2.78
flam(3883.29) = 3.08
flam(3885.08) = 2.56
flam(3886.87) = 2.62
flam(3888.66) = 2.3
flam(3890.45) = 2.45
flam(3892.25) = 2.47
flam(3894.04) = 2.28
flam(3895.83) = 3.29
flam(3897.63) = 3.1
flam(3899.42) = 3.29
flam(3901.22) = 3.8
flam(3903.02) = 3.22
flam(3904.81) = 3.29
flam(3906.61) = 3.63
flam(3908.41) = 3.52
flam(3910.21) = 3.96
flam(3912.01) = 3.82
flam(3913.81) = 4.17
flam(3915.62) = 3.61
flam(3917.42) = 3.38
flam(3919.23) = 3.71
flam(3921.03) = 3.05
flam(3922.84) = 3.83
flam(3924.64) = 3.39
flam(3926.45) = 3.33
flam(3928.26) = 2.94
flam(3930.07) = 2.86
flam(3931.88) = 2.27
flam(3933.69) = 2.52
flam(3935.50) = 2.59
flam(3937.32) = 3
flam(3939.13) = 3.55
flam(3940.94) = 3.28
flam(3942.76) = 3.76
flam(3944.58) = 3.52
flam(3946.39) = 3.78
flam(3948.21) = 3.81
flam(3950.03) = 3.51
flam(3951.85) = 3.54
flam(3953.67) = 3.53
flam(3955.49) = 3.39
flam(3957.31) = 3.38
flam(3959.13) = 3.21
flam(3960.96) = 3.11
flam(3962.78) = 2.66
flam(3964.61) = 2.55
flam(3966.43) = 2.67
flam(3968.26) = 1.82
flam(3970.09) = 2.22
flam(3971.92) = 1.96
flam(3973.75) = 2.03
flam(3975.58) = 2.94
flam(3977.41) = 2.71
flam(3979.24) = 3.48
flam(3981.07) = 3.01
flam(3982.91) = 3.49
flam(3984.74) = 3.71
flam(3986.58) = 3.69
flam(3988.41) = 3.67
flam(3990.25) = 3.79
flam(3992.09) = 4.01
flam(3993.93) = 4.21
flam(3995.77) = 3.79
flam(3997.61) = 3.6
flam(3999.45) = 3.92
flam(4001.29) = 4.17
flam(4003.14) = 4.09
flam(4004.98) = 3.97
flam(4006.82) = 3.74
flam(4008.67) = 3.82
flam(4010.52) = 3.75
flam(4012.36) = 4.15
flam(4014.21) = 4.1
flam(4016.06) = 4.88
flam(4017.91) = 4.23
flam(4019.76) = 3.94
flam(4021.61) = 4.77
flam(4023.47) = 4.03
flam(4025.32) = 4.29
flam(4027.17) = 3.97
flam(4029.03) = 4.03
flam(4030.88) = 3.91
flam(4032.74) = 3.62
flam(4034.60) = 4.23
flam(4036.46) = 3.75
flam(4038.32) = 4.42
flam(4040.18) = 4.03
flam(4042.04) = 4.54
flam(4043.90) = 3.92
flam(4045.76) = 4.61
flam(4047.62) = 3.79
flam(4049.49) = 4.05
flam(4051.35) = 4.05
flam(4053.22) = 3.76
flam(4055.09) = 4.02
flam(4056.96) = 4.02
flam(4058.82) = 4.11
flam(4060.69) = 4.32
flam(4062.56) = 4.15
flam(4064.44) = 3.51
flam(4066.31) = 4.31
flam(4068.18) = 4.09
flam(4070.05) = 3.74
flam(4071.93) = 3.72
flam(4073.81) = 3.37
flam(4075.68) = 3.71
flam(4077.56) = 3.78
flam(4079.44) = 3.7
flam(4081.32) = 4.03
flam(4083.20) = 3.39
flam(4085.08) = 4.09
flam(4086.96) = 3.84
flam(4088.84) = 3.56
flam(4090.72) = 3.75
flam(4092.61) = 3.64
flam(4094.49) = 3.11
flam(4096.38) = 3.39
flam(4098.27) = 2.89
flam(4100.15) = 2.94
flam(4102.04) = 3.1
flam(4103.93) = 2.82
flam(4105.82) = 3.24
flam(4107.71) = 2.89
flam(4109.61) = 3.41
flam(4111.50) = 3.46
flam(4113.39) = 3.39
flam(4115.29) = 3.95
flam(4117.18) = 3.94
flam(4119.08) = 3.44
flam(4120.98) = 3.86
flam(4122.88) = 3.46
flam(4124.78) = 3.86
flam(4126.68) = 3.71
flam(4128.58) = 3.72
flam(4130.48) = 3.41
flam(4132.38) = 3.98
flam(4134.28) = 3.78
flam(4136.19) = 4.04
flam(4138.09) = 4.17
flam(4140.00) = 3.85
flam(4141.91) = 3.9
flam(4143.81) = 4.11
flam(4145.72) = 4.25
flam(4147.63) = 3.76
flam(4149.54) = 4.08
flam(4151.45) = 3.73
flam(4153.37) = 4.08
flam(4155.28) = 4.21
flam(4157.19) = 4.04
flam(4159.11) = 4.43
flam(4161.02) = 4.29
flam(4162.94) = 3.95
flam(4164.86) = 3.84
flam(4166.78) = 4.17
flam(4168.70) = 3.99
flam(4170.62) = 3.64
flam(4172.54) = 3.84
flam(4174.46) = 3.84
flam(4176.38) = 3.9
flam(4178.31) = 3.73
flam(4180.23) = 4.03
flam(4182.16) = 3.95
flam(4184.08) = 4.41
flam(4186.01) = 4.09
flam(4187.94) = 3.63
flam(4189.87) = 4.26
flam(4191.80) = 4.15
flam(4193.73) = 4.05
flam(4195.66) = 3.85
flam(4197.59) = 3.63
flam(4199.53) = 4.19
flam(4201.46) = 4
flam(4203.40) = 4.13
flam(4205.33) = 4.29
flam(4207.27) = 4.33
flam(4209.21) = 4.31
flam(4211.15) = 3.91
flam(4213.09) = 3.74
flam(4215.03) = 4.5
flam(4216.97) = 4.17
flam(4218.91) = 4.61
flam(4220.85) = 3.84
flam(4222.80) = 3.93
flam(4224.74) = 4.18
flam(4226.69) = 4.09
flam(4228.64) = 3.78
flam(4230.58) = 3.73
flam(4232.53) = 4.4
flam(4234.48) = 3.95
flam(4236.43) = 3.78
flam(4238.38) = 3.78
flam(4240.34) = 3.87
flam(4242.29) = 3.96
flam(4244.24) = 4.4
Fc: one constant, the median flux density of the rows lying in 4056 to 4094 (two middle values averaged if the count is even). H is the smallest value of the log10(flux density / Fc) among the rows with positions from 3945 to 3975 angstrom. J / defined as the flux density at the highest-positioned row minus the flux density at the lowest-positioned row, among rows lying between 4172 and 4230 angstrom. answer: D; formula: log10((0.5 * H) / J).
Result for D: 0.4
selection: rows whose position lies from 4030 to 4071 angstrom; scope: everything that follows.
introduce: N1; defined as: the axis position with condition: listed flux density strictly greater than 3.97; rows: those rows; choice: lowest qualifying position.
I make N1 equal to 4034.60 angstrom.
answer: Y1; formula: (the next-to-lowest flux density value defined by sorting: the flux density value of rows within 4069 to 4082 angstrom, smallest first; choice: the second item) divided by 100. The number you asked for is 0.0370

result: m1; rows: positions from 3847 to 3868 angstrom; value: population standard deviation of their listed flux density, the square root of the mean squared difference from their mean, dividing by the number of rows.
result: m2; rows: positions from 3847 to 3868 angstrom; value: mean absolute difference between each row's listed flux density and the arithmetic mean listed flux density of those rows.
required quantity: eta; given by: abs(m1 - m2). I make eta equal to 0.039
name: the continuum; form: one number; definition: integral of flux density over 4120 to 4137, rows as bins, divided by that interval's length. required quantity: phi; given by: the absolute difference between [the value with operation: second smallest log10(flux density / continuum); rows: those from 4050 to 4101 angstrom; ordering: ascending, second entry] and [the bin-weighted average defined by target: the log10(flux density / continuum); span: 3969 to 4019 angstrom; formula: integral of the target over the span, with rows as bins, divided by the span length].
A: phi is 0.08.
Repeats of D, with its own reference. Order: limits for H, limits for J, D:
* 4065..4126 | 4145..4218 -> -0.1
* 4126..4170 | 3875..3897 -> -0.8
